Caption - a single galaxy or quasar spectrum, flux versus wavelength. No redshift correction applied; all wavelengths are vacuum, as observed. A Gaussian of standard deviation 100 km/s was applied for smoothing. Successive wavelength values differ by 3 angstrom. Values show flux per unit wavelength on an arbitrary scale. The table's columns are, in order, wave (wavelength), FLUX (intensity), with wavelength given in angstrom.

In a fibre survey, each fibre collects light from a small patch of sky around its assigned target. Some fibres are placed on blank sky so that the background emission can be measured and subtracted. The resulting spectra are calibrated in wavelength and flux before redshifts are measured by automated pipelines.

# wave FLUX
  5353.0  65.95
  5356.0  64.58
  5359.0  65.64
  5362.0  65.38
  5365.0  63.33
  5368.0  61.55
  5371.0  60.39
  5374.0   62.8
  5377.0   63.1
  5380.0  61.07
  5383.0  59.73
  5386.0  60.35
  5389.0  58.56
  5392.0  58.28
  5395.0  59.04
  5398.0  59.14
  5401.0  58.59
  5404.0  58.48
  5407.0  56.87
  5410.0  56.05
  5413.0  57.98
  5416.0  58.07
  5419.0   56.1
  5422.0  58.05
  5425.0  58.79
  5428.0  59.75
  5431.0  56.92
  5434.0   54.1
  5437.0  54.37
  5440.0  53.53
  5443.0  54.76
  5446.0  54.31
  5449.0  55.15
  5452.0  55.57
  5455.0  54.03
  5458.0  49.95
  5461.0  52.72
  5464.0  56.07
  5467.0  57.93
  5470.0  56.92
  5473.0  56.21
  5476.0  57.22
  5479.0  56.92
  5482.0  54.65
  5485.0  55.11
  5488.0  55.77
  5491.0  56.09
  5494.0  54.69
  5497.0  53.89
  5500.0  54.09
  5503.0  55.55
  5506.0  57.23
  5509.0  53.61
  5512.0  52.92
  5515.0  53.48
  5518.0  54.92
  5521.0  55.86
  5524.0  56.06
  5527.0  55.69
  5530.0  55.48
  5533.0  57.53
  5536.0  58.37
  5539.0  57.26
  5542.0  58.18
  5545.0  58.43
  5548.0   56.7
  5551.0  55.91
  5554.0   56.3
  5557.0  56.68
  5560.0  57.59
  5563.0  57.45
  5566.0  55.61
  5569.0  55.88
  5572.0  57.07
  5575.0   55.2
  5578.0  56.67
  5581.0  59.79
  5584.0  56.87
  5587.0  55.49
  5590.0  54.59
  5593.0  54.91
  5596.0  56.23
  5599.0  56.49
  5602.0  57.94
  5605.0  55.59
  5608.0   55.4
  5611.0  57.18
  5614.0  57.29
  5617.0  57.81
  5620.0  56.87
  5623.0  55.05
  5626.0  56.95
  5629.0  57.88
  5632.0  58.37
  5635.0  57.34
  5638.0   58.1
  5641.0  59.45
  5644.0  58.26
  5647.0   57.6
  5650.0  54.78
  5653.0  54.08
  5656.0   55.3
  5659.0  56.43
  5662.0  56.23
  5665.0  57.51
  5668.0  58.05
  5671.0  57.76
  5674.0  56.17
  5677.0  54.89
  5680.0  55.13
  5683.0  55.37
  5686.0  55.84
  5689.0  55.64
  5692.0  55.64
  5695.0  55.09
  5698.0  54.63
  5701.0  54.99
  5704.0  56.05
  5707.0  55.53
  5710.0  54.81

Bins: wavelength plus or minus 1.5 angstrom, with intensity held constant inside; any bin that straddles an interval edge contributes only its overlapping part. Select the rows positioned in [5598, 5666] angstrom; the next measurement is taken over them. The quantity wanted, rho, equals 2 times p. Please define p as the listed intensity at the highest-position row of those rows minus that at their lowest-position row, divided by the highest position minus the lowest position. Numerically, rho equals 0.031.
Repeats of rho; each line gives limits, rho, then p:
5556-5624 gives -0.049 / -0.02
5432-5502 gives 0.000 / 0.00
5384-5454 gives -0.145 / -0.07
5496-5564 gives 0.108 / 0.05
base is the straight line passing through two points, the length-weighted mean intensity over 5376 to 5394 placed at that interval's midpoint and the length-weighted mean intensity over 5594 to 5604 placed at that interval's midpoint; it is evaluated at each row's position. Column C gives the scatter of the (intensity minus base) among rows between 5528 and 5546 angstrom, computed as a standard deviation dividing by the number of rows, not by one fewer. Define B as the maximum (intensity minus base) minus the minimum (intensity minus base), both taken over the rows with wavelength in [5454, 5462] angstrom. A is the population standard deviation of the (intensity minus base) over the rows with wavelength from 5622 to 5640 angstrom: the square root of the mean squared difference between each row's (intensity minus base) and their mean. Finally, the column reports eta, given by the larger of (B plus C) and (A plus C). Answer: 5.1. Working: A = 1.16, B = 4.0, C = 1.08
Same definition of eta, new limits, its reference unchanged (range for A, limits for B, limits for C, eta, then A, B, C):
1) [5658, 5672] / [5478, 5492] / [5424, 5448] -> 4.3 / 0.79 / 2.2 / 2.13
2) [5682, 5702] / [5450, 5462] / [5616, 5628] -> 6.5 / 0.34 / 5.5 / 0.98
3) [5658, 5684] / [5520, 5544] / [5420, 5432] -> 4.0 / 1.03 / 3.0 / 1.02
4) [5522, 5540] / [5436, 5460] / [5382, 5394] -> 6.3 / 1.12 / 5.5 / 0.80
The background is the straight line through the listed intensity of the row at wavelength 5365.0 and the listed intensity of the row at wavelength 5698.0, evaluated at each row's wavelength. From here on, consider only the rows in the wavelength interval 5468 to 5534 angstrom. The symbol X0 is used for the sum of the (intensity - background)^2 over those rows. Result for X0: 446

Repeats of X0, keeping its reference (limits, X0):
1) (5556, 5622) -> 55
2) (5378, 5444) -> 498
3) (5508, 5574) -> 213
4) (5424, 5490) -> 751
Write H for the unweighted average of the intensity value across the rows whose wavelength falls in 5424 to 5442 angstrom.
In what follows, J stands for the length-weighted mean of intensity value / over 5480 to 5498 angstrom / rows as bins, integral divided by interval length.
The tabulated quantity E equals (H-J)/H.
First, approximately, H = 56.2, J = 55.1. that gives 0.020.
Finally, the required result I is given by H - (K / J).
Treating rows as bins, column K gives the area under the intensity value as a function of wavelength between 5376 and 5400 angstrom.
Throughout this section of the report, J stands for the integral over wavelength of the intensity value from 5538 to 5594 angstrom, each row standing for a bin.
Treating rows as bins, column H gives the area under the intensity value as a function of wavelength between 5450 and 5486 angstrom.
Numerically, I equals 1989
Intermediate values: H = 1990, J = 3174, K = 1436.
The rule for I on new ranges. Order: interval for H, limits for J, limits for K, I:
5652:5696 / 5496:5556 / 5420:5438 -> 2462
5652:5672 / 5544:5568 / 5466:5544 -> 1127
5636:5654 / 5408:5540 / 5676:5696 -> 1028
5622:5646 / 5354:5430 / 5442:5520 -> 1385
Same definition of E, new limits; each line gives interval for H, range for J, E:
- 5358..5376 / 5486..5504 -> 0.129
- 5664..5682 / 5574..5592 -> 0.003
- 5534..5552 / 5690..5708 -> 0.037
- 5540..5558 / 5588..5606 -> 0.019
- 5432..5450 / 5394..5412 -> -0.067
